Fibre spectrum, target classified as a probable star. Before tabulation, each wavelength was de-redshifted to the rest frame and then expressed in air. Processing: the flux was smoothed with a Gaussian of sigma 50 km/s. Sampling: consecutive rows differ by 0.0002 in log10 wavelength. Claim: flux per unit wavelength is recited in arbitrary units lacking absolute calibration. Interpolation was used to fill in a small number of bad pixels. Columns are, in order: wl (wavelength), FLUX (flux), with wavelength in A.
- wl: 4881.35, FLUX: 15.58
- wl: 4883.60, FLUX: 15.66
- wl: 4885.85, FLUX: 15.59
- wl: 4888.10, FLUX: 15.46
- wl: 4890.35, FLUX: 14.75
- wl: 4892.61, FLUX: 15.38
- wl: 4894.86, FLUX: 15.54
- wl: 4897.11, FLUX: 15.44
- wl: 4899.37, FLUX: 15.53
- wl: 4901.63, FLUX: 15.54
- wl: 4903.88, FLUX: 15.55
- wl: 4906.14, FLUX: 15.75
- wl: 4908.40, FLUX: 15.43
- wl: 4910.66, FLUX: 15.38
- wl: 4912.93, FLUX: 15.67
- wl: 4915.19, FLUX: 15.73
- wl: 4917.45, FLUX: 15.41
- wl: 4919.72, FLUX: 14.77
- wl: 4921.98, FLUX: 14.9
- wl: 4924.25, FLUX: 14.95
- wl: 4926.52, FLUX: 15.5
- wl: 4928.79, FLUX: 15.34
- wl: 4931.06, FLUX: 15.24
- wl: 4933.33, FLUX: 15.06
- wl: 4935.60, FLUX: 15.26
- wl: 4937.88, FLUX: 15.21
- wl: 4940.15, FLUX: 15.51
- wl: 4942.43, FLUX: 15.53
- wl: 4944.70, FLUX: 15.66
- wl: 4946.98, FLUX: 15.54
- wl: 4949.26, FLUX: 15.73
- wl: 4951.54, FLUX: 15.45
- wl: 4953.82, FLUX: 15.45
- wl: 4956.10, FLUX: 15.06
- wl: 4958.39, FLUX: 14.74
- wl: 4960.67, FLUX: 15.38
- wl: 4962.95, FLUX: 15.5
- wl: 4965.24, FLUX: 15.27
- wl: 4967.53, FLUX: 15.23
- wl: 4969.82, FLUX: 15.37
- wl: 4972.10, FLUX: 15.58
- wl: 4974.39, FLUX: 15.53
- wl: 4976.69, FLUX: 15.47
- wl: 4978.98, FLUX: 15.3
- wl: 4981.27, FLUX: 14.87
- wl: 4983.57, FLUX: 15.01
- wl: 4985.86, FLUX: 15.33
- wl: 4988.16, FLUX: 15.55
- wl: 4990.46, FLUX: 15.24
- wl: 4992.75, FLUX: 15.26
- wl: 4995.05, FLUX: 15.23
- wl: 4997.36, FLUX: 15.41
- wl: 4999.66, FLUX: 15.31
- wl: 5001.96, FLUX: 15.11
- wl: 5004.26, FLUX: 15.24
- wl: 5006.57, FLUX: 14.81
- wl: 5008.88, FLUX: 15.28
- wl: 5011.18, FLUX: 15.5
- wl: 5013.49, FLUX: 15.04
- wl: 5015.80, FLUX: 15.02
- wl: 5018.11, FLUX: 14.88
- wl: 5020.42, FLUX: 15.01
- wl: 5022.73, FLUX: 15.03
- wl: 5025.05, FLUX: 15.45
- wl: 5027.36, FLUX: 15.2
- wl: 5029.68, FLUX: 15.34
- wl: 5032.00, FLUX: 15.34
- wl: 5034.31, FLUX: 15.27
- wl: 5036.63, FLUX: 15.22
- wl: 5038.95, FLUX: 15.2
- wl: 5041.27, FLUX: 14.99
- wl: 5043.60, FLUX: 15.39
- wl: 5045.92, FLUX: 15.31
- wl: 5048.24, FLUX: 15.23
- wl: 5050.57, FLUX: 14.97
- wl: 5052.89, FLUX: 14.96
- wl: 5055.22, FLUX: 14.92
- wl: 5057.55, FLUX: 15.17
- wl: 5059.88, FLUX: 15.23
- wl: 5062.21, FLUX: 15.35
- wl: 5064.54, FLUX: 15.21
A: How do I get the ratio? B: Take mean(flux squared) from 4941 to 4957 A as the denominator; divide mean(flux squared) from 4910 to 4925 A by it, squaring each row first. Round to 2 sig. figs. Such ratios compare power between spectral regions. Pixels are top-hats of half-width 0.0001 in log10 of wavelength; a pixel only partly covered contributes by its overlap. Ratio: 0.97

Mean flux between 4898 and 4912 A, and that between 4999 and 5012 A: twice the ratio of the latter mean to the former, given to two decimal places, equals 1.96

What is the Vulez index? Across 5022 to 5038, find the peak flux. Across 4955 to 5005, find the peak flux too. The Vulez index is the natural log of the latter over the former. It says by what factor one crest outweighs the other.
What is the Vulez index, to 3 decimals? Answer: 0.008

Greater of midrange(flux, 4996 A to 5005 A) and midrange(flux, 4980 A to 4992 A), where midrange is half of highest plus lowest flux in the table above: 15.3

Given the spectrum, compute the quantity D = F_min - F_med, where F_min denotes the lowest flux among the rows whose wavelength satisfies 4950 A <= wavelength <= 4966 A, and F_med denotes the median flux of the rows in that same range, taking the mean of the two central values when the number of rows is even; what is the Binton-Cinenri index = -0.64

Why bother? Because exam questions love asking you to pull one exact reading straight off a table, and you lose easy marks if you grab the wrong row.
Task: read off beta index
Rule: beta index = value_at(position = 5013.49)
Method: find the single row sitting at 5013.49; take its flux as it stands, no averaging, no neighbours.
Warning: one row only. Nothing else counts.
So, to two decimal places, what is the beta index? 15.04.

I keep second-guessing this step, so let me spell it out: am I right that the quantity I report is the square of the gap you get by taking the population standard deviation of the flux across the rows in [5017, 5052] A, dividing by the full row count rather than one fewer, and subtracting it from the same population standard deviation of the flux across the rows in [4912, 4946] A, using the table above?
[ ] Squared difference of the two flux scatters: 0.014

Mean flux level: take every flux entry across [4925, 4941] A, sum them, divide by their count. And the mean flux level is 15.3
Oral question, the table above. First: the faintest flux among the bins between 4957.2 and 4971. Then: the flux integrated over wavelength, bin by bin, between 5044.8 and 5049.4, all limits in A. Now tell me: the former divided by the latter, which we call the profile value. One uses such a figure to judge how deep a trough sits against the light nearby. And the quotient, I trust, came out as 0.21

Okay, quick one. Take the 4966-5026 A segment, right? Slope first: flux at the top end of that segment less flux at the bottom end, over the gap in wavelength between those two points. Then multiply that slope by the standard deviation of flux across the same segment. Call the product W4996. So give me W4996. 0.001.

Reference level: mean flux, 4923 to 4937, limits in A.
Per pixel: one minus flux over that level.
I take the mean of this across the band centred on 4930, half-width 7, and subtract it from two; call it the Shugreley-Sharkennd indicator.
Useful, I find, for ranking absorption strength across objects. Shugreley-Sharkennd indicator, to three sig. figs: 2.00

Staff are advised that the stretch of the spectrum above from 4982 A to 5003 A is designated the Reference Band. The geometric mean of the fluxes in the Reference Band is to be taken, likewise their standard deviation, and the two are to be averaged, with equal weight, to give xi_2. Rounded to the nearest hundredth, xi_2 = 7.71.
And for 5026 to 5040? 7.66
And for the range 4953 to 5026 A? 7.73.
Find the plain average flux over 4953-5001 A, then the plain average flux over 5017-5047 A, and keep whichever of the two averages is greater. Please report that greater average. 15.3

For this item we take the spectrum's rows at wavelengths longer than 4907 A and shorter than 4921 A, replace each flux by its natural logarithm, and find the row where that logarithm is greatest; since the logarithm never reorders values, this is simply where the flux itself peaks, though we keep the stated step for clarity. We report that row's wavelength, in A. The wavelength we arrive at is 4915.19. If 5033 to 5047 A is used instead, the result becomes 5043.60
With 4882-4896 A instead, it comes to 4883.60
